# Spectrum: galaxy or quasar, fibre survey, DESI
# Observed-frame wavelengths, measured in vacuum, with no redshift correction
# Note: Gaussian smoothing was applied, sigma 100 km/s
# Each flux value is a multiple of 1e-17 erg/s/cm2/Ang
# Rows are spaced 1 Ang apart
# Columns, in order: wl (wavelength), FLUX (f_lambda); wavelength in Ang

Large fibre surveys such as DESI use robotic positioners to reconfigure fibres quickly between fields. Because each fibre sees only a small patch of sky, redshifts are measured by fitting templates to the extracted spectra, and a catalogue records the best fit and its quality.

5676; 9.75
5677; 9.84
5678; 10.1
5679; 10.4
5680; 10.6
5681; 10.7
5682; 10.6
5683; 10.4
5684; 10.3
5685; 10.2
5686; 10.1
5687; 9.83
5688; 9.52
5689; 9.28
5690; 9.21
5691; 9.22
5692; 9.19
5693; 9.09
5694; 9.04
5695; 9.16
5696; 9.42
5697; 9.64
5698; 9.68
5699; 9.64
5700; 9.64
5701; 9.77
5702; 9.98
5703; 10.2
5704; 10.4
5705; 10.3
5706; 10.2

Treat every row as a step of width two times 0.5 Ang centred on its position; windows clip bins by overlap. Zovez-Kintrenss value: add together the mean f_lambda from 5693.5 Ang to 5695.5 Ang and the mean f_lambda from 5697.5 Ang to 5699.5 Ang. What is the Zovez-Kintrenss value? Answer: 18.8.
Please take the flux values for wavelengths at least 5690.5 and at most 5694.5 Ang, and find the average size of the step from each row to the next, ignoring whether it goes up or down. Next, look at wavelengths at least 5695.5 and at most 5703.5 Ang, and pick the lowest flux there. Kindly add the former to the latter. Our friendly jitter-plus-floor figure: 9.5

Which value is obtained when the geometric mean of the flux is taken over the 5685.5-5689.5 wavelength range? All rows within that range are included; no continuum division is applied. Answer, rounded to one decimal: 9.7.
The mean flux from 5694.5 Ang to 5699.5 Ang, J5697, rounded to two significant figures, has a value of 9.5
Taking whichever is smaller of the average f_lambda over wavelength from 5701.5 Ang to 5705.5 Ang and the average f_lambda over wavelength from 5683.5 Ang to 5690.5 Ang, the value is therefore 9.8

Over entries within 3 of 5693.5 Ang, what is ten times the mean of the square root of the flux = 30.3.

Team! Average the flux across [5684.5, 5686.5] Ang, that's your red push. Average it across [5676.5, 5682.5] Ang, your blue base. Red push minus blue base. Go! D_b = -0.22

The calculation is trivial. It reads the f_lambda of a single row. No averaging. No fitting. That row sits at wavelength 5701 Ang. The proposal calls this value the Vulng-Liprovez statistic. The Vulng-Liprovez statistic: 9.77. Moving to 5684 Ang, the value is 10.3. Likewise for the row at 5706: 10.2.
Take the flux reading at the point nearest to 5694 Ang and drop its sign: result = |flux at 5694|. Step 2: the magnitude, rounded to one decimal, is 9.0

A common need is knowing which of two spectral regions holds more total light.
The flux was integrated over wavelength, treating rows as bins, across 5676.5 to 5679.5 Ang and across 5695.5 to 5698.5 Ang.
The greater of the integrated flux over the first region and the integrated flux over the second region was 30.3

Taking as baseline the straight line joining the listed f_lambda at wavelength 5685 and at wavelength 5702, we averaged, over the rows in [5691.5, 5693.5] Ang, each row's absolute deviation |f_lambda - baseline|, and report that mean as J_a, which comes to 1.0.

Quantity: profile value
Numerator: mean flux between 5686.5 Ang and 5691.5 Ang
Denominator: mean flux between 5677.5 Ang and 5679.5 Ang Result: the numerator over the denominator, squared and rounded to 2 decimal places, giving 0.84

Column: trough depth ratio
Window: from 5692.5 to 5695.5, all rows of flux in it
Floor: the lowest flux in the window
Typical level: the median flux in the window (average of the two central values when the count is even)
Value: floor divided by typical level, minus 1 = -0.006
